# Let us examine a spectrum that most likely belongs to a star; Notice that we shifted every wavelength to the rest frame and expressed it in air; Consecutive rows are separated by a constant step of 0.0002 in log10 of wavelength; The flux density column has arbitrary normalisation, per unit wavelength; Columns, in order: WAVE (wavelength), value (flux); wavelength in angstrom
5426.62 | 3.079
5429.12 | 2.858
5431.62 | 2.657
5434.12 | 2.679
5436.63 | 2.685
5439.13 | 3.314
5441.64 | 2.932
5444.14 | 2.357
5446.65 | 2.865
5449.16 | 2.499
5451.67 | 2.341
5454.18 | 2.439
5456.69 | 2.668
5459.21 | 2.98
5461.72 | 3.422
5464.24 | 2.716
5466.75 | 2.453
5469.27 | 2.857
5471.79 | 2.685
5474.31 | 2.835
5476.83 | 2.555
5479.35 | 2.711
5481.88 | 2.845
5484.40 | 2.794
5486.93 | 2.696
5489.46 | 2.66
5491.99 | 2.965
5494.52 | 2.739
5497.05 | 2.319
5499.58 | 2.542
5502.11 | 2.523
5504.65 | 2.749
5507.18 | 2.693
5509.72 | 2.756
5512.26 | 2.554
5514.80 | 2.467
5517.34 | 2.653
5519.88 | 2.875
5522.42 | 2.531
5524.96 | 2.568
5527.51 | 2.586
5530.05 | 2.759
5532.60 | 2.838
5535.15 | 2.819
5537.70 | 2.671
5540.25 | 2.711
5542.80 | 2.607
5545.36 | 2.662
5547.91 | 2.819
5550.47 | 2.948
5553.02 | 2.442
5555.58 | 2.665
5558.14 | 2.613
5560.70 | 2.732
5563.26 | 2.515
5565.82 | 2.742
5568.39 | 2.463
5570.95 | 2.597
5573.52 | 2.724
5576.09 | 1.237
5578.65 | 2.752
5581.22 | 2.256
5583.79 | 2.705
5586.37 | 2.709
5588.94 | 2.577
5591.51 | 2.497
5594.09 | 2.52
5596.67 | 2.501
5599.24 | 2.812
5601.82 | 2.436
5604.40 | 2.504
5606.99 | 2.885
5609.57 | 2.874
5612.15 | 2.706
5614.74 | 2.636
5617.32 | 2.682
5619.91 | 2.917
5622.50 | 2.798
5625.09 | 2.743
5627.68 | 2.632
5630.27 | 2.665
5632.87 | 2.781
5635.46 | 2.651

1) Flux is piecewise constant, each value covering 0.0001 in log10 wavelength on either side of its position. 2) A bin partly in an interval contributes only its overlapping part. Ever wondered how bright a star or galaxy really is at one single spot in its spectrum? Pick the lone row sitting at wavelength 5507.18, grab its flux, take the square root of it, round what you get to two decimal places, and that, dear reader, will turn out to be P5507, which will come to 1.64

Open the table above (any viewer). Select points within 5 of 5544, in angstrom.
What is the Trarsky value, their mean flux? 2.70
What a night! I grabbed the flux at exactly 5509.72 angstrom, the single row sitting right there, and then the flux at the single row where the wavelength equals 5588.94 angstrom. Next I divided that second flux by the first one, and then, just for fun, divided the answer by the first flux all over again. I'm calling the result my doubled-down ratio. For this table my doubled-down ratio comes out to 0.34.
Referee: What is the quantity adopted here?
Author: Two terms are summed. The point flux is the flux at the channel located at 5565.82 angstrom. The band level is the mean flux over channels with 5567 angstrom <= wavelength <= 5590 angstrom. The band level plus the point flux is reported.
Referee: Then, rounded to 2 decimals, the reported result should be 5.19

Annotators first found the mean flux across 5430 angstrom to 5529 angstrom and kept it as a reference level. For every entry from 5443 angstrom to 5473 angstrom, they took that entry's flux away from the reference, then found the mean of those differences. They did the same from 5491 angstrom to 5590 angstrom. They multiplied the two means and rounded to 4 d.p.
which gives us 0.0005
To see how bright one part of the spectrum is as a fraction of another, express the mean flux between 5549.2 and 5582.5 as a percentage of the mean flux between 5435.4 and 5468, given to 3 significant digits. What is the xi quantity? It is 91.6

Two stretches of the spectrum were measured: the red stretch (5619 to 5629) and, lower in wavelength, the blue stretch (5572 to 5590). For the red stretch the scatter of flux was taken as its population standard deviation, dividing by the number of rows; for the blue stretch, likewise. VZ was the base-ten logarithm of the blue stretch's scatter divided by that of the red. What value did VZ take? 0.7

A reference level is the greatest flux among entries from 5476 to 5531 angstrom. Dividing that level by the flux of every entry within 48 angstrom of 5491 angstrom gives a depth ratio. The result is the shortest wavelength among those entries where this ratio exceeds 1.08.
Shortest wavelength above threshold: 5444.14 angstrom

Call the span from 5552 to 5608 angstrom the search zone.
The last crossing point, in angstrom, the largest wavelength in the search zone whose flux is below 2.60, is 5604.40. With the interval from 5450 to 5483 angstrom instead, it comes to 5476.83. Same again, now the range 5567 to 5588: 5581.22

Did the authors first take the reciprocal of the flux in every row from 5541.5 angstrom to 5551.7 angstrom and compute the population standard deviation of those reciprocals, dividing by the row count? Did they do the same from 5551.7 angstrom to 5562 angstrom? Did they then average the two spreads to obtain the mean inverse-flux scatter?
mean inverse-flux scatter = 0.017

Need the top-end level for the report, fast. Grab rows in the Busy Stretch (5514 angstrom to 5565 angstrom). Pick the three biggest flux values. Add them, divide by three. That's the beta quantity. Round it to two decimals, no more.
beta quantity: 2.89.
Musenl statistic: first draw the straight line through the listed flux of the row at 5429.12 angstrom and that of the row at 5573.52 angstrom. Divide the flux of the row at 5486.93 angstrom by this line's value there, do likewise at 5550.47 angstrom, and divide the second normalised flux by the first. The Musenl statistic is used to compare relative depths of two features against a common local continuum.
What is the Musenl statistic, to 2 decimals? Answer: 1.12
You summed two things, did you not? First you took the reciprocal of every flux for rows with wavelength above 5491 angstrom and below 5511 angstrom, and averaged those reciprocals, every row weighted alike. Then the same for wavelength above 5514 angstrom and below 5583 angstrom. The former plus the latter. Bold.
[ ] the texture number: 0.772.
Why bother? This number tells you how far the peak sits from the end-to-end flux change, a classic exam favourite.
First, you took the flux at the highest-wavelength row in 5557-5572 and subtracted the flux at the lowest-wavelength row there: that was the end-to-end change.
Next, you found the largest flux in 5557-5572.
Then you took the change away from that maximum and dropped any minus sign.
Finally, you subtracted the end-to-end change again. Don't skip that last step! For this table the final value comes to 2.77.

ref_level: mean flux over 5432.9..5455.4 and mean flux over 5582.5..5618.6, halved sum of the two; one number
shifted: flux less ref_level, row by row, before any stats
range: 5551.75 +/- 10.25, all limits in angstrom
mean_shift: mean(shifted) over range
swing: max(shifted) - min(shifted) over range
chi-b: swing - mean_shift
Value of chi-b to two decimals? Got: 0.48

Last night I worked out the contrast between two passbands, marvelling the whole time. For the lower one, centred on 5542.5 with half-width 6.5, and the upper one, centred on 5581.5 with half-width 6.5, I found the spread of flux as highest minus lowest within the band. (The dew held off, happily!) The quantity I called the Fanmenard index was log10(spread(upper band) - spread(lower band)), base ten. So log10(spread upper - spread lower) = 0.1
